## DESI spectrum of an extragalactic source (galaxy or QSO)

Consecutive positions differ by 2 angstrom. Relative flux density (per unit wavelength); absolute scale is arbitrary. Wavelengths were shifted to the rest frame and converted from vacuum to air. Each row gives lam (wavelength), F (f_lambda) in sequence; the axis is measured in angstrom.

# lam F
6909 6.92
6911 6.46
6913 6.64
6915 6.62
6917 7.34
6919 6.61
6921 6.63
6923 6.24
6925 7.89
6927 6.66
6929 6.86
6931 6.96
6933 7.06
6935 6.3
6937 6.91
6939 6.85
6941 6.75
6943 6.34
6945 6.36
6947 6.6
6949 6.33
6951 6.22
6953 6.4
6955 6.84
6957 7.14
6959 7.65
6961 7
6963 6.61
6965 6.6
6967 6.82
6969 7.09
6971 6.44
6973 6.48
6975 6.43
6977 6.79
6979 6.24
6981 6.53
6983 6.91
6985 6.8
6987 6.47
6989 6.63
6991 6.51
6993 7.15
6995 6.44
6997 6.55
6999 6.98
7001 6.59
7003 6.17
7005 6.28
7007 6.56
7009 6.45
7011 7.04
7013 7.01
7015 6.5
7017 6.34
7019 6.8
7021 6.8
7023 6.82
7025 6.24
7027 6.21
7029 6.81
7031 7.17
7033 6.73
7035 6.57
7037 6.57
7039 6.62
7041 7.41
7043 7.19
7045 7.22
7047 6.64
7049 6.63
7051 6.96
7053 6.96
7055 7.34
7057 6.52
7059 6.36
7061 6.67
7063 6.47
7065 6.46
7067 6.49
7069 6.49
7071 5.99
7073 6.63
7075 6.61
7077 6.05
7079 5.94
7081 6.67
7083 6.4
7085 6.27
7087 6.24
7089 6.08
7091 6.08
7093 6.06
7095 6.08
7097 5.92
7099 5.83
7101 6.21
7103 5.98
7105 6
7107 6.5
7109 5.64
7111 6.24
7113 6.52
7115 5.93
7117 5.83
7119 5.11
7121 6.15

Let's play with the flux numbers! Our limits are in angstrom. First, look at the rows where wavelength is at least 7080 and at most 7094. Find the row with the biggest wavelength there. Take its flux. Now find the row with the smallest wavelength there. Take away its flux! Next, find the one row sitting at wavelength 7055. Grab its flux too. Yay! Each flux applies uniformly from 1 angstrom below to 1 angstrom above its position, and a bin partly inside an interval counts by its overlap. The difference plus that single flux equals 6.73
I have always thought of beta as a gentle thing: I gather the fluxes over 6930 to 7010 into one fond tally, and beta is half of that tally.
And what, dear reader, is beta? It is 133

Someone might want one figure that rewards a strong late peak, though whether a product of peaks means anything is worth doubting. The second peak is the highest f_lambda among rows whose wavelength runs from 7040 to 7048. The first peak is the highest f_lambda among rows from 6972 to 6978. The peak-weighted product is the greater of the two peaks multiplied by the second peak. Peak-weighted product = 55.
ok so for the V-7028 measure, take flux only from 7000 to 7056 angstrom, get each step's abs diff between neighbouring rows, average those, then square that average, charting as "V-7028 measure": 0.07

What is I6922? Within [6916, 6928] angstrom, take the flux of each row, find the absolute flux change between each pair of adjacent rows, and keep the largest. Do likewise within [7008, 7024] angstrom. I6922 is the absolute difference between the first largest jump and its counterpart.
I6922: 1.1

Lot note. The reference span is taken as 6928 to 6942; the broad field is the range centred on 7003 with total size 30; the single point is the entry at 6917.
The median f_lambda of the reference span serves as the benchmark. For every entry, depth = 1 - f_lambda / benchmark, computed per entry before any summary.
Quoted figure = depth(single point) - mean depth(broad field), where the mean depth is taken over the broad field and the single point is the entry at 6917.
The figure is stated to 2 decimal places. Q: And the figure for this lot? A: -0.11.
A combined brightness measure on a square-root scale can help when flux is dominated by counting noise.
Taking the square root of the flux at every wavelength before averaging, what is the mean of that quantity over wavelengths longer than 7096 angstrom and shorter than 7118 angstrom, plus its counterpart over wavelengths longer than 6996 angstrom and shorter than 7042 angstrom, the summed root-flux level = 5.04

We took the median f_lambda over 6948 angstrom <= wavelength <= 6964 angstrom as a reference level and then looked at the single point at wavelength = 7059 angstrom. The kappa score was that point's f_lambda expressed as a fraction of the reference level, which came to 0.946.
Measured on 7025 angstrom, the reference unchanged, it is 0.928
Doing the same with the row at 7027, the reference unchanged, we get 0.923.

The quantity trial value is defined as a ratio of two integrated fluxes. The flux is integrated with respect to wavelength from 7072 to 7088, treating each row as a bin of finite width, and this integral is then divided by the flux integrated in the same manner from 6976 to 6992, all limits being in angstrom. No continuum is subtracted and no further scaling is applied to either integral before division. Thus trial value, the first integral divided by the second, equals 0.961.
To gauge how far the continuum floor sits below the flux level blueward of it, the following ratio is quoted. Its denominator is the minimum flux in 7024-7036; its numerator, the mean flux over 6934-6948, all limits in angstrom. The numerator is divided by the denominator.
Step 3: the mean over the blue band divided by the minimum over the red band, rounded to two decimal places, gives 1.06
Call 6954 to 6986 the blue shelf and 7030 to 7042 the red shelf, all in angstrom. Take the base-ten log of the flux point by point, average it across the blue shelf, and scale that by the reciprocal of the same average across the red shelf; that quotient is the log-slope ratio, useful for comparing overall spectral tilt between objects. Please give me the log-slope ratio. 0.99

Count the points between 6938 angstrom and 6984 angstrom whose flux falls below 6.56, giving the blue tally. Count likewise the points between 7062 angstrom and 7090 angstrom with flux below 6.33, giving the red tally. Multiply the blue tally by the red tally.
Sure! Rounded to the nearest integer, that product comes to 60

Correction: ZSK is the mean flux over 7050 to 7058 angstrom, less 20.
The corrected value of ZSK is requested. -13.1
